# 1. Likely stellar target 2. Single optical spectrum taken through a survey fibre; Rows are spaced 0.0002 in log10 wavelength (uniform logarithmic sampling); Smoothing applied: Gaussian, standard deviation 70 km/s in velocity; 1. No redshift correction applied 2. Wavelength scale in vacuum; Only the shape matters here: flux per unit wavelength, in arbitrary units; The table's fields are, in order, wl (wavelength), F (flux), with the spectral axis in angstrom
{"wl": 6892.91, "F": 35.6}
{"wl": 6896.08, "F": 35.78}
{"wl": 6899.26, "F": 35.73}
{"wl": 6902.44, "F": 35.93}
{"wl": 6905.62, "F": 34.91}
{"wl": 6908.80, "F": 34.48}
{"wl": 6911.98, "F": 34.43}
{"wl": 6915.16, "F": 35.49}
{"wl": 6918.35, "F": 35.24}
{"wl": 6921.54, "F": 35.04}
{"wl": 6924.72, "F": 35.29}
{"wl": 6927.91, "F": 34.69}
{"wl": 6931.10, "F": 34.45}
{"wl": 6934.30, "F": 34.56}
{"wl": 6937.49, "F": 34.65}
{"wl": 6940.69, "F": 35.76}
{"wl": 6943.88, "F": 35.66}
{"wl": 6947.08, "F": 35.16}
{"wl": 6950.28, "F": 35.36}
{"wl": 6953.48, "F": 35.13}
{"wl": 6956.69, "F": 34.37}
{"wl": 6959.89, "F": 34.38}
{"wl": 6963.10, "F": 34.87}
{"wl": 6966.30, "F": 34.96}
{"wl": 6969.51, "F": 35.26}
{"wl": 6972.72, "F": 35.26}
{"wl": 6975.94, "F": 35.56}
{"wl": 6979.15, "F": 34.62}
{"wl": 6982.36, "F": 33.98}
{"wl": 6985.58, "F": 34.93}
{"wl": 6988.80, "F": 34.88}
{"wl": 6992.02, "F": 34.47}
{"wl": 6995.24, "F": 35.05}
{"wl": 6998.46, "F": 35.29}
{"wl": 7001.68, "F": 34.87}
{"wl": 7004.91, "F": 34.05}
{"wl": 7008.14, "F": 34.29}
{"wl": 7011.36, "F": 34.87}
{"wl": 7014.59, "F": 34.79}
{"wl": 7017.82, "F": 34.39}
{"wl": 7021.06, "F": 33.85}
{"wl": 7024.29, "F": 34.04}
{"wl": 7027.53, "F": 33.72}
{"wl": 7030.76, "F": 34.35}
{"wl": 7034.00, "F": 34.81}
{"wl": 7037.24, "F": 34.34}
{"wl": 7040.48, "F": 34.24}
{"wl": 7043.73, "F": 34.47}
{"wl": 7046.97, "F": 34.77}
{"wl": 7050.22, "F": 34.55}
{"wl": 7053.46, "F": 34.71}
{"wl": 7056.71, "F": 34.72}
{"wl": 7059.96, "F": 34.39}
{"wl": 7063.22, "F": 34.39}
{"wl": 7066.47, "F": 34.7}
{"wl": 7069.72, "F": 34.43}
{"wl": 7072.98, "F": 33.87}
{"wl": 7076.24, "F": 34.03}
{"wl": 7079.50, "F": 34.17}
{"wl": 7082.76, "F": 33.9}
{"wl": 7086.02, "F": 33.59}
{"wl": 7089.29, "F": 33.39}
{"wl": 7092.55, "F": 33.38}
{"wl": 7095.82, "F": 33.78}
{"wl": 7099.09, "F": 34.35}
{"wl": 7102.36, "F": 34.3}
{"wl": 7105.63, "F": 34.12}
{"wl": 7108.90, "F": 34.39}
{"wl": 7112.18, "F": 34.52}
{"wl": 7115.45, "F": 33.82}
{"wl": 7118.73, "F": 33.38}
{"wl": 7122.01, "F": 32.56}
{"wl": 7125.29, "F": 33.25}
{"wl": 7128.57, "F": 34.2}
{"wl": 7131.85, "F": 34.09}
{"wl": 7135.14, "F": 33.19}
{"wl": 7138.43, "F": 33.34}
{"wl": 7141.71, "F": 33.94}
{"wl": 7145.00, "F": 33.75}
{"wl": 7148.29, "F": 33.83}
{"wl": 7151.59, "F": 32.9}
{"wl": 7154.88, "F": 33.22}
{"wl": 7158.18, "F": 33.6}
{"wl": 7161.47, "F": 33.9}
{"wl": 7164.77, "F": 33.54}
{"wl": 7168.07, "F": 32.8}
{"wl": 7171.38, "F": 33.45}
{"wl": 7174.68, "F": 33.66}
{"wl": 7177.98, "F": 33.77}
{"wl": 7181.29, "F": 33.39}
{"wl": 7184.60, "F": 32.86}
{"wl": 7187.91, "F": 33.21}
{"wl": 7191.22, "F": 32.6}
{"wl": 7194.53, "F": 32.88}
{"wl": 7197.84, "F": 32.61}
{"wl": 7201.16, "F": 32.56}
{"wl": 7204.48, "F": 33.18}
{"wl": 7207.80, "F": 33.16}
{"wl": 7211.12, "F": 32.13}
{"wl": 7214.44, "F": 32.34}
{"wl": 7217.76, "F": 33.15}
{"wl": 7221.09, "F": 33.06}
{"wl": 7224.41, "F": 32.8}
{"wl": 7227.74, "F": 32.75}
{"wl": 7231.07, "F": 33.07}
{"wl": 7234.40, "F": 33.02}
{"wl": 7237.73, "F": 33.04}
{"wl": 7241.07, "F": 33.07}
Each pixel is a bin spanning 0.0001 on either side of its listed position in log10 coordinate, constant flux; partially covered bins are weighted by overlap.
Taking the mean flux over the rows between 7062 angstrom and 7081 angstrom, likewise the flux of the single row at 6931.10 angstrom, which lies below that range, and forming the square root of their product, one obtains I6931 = 34.4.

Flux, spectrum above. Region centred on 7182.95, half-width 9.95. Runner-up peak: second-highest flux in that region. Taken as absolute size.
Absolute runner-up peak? 33.7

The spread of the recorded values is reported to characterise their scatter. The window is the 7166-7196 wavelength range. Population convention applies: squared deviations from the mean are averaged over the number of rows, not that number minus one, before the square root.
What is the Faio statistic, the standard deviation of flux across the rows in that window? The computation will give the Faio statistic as 0.390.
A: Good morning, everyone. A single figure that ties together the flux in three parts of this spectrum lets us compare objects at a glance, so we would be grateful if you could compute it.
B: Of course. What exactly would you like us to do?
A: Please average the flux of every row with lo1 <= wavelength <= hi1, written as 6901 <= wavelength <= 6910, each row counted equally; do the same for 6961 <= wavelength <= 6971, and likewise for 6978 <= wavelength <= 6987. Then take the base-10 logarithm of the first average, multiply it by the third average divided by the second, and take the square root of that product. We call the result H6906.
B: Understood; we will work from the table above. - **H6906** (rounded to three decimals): 1.234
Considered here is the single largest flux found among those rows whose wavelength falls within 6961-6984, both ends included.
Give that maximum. 35.56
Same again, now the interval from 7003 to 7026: 34.87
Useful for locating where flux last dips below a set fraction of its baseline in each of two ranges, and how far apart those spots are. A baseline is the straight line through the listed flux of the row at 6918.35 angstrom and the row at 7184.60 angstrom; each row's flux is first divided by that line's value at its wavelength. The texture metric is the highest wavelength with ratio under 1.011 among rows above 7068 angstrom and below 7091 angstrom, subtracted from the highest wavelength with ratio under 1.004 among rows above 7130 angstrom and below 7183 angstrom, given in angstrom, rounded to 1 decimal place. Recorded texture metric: 78.8 angstrom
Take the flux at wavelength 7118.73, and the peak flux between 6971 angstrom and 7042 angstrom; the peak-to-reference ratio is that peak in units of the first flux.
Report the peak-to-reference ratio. 1.065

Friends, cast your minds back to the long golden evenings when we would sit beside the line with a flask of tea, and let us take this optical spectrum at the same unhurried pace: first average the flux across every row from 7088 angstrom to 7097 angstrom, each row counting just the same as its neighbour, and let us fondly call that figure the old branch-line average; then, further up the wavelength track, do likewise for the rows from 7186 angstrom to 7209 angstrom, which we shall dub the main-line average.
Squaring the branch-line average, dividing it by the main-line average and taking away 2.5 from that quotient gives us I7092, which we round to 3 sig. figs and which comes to 31.7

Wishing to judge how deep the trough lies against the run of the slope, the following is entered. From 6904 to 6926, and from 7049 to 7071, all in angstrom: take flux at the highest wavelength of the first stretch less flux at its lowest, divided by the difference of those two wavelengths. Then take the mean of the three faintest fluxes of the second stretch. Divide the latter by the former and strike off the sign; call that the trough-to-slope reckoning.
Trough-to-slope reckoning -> 1729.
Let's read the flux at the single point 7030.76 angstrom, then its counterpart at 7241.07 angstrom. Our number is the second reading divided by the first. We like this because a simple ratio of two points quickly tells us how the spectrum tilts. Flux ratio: 0.963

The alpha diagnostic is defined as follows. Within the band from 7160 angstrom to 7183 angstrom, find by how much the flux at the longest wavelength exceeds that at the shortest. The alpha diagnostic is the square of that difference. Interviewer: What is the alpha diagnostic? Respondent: 0.26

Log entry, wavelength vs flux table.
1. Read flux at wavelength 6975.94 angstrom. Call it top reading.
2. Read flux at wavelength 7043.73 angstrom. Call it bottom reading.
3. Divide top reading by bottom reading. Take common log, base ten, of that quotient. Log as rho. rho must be 0.014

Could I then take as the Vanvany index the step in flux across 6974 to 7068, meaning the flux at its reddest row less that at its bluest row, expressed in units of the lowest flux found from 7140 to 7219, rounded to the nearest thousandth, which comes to -0.027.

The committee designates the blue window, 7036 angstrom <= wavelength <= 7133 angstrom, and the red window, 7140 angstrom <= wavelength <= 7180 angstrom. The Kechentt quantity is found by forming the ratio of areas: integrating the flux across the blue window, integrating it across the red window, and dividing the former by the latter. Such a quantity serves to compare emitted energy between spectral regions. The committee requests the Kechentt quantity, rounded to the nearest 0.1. 2.5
